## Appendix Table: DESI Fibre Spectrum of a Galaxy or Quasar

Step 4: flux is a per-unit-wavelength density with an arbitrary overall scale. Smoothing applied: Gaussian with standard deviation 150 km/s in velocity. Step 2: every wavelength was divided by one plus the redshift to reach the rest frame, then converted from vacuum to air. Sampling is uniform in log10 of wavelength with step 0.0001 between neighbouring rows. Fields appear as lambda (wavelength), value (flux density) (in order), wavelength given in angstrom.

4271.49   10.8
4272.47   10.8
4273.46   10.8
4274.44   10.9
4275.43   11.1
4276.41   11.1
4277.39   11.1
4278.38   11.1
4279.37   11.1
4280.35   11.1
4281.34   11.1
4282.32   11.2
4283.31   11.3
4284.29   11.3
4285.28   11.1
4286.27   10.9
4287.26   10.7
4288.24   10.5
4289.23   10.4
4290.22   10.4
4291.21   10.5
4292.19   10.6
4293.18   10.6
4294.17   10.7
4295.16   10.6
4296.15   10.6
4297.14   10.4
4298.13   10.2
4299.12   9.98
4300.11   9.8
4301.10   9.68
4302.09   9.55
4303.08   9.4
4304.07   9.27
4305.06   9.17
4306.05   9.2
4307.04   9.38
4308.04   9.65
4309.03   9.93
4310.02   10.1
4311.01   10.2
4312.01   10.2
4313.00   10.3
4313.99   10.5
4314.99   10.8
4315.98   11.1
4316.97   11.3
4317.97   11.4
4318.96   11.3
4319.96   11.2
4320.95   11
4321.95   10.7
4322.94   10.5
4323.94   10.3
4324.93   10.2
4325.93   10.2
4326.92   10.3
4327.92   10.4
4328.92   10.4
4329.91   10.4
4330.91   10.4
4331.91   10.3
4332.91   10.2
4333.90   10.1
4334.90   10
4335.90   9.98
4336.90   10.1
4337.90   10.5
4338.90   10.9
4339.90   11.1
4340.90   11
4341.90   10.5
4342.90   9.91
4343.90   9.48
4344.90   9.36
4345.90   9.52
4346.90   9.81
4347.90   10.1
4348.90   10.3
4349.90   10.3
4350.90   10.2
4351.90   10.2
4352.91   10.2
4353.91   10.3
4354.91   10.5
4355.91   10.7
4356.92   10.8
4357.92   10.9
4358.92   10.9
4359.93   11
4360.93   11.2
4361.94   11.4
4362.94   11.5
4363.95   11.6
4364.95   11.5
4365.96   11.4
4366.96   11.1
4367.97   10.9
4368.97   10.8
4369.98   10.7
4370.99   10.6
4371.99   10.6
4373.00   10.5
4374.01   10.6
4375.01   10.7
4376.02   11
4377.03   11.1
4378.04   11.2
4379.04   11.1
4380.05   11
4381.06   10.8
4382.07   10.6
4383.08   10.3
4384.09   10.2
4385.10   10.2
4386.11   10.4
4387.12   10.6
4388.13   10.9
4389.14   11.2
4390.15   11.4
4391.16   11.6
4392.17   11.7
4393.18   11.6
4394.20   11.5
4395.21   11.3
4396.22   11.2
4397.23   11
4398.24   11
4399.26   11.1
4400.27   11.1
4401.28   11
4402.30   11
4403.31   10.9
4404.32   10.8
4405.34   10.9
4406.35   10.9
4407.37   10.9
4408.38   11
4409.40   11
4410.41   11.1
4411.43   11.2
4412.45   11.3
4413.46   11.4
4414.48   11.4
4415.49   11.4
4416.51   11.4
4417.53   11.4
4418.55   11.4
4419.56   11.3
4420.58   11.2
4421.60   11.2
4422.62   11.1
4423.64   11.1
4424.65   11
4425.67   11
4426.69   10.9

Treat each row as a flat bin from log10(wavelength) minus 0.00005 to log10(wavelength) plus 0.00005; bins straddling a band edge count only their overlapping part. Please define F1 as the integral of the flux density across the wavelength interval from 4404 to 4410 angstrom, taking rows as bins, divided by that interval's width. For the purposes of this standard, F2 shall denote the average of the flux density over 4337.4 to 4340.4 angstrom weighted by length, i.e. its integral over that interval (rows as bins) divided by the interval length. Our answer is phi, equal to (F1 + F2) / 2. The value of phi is 10.9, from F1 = 10.9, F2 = 10.8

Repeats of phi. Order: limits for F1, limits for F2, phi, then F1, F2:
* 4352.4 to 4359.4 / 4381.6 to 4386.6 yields 10.5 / 10.6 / 10.3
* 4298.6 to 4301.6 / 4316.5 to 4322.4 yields 10.5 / 9.8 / 11.1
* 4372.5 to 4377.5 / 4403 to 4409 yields 10.8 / 10.8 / 10.9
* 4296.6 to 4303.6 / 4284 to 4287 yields 10.4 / 9.9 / 11.0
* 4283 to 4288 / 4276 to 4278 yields 11.1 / 11.0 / 11.1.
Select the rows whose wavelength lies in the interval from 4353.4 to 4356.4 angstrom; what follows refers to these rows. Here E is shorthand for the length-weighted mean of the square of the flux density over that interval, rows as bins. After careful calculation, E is 110.5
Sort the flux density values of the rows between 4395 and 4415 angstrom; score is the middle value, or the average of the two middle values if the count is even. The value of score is 11.0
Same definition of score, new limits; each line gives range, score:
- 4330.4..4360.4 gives 10.3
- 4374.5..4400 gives 11.0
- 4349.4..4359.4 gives 10.4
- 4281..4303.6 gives 10.6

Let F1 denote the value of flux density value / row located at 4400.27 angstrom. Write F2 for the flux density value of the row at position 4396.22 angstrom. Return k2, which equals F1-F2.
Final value -0.1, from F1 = 11.1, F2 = 11.2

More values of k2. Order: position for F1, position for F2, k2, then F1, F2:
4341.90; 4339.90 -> -0.6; 10.5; 11.1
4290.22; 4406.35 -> -0.5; 10.4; 10.9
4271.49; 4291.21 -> 0.3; 10.8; 10.5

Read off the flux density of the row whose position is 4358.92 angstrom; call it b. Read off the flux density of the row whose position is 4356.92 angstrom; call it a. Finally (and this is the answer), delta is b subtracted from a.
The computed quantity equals -0.1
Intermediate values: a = 10.8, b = 10.9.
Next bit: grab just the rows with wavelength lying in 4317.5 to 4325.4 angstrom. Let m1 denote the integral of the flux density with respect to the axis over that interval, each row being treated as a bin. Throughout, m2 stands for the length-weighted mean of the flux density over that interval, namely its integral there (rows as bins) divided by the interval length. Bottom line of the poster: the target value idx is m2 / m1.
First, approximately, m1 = 86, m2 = 10.8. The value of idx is 0.13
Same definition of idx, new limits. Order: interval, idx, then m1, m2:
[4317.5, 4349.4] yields 0.03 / 331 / 10.4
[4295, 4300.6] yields 0.18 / 57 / 10.2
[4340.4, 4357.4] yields 0.06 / 173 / 10.2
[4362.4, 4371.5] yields 0.11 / 101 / 11.1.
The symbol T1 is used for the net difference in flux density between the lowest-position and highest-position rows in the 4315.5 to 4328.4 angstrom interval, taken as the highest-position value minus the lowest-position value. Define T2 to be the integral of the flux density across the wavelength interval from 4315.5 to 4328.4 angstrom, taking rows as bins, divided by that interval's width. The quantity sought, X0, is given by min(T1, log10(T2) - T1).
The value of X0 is -0.70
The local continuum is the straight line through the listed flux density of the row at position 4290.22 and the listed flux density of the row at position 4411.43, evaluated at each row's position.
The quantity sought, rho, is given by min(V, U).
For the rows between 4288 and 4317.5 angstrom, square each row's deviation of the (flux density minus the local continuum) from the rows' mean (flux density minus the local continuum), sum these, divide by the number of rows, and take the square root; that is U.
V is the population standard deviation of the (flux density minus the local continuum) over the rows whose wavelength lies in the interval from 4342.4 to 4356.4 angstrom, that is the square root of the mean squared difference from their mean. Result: 0.359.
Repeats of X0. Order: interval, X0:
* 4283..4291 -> -0.90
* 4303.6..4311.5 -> 0.05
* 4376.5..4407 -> -0.20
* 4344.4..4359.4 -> -0.53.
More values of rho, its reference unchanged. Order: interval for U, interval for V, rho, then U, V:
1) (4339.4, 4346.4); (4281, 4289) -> 0.284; 0.70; 0.28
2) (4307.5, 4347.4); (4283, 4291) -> 0.371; 0.54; 0.37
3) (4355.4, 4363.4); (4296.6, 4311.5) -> 0.255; 0.25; 0.39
